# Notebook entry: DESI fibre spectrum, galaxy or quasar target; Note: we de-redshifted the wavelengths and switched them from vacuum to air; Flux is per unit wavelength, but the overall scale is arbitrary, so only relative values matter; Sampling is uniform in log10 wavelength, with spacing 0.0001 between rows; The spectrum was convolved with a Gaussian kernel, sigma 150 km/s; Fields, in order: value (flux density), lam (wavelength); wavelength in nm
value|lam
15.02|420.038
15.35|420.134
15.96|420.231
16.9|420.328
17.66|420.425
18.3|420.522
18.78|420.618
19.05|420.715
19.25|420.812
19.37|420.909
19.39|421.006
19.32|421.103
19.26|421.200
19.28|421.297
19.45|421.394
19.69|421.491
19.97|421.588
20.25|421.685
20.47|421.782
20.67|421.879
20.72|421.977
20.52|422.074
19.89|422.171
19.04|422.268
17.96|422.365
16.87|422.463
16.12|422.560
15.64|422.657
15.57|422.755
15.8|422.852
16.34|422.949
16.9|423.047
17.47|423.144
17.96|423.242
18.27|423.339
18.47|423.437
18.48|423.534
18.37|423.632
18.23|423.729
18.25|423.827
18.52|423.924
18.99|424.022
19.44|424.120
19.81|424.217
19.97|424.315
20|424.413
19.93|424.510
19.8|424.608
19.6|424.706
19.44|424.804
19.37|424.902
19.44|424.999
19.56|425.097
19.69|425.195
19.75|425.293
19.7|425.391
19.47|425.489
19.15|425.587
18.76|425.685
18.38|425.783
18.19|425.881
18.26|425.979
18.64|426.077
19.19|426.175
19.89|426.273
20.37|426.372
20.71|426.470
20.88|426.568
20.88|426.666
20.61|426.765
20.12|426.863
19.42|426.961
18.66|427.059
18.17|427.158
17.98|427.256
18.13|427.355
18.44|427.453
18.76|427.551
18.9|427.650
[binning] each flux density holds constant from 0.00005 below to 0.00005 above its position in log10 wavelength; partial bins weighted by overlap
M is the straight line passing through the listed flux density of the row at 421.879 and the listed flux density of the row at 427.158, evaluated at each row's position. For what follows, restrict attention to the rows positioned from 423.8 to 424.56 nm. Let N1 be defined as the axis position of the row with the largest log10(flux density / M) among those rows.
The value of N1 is 424.413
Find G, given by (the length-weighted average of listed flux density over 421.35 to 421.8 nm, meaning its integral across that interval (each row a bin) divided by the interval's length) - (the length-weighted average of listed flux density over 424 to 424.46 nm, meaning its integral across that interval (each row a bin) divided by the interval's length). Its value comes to 0.3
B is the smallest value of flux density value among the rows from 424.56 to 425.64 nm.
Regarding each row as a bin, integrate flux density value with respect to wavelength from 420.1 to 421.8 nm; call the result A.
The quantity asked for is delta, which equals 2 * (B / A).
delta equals 1.20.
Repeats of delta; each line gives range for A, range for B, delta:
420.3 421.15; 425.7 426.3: 2.29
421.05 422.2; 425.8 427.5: 1.57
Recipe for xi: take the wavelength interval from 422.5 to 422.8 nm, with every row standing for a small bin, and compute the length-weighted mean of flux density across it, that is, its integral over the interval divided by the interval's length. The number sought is 15.8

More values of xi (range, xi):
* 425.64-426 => 18.4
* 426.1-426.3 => 19.4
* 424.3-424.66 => 19.9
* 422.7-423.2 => 16.4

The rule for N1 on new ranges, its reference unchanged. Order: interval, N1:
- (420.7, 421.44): 421.394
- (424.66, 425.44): 425.293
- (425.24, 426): 425.293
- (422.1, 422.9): 422.171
